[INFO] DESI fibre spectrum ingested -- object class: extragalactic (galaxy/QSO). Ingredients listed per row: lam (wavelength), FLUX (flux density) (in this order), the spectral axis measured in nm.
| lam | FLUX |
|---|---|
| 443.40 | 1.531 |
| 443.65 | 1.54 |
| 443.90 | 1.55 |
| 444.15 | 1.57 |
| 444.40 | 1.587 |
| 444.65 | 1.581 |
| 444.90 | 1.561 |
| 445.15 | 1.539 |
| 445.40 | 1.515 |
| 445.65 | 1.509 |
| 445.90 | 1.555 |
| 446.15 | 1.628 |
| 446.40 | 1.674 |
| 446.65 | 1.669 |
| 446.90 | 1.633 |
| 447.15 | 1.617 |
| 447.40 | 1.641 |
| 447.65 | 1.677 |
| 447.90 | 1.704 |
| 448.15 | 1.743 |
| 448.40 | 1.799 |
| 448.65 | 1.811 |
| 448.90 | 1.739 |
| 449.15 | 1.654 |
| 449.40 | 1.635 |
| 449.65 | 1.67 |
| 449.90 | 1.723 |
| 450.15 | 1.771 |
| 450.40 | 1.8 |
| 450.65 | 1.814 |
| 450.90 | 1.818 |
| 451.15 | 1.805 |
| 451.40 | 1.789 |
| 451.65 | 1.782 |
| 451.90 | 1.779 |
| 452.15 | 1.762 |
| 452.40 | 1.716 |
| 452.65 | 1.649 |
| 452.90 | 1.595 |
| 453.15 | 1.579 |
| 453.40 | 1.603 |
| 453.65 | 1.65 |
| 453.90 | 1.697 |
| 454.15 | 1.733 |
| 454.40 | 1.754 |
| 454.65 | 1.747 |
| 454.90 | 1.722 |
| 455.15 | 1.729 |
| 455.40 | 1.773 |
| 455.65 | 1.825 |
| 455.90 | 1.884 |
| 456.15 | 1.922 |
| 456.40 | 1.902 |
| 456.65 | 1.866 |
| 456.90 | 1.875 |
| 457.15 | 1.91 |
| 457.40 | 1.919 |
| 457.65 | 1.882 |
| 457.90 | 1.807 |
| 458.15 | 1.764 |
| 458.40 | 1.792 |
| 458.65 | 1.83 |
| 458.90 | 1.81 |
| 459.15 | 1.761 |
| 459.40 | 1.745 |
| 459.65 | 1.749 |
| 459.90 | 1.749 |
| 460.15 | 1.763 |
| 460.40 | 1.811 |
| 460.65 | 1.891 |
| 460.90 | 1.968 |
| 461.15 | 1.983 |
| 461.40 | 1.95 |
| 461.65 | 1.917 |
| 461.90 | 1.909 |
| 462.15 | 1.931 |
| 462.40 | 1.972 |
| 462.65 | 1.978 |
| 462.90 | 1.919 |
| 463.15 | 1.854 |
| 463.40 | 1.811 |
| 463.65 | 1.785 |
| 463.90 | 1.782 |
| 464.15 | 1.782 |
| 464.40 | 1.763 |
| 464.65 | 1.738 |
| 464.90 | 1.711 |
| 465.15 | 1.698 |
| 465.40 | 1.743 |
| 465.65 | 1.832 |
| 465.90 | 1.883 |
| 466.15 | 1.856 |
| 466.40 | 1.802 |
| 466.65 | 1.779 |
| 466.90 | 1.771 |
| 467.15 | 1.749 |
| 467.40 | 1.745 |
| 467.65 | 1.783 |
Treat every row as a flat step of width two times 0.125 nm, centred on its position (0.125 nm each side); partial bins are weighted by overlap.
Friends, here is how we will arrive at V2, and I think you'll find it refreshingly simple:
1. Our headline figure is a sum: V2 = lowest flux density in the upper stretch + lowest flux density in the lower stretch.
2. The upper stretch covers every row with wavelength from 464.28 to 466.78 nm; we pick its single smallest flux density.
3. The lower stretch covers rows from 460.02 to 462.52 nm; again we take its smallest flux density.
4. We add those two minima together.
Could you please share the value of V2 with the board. 3.46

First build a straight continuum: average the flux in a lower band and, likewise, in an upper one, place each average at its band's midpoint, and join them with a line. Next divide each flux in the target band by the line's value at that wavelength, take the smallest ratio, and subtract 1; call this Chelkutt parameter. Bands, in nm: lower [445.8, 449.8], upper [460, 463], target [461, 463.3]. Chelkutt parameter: -0.046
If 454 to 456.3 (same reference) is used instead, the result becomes -0.044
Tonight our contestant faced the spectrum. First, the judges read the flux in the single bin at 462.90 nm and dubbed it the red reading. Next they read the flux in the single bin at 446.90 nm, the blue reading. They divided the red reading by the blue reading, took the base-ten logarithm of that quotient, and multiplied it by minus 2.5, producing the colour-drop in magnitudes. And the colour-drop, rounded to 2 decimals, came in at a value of -0.18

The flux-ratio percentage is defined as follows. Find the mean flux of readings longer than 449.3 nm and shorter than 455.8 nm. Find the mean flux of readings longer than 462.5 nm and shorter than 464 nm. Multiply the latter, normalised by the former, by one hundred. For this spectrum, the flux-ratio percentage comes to 107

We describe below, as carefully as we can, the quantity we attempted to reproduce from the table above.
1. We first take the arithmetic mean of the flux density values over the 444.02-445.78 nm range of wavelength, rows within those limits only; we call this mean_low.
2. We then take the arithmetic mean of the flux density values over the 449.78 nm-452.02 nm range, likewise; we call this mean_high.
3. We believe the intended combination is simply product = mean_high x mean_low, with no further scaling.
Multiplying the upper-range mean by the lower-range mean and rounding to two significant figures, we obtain 2.8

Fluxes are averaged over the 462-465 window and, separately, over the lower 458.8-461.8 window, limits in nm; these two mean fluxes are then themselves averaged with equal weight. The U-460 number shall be 1.84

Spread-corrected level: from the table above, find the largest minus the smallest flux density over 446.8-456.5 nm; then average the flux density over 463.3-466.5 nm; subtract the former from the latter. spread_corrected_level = 1.44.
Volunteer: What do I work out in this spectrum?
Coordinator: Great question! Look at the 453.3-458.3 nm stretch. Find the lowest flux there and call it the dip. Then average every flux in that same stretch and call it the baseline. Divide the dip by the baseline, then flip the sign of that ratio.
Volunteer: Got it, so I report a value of -0.891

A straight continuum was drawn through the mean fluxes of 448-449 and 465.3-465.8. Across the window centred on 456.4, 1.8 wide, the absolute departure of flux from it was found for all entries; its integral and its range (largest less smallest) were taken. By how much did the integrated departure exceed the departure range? 0.08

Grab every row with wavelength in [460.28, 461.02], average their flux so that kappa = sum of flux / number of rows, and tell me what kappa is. 1.89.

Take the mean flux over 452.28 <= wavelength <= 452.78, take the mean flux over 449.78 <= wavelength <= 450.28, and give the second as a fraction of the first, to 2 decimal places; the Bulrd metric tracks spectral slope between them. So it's 1.04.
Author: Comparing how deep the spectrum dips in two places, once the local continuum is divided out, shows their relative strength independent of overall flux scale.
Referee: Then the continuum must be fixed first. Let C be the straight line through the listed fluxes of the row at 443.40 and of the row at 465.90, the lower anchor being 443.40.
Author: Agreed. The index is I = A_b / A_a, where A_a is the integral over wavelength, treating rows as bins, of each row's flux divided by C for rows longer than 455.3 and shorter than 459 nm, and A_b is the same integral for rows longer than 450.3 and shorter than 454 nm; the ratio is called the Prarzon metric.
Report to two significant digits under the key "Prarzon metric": 0.97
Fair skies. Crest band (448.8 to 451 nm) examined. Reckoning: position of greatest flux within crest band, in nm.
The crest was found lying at 450.90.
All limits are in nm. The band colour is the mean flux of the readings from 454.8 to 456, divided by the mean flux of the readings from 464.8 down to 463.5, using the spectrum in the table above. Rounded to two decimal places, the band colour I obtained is 1.01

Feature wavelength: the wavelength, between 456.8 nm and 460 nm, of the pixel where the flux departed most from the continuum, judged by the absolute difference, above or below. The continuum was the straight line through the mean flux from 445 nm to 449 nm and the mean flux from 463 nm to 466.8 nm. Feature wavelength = 457.40 nm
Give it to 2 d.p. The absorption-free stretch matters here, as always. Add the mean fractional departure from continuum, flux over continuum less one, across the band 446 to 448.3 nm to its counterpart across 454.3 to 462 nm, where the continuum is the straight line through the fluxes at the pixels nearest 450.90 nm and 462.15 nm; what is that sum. -0.09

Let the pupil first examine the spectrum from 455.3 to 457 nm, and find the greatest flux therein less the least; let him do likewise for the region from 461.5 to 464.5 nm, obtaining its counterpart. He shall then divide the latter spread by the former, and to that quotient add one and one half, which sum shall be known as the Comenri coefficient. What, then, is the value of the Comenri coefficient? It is 2.94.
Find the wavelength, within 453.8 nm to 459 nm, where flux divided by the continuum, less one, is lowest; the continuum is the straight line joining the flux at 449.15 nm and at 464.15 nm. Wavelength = 453.90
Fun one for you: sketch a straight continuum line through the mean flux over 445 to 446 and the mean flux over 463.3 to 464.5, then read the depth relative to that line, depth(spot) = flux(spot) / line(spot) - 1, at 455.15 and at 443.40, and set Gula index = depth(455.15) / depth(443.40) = 1.9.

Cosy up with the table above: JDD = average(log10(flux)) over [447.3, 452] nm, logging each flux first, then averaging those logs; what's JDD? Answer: 0.24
